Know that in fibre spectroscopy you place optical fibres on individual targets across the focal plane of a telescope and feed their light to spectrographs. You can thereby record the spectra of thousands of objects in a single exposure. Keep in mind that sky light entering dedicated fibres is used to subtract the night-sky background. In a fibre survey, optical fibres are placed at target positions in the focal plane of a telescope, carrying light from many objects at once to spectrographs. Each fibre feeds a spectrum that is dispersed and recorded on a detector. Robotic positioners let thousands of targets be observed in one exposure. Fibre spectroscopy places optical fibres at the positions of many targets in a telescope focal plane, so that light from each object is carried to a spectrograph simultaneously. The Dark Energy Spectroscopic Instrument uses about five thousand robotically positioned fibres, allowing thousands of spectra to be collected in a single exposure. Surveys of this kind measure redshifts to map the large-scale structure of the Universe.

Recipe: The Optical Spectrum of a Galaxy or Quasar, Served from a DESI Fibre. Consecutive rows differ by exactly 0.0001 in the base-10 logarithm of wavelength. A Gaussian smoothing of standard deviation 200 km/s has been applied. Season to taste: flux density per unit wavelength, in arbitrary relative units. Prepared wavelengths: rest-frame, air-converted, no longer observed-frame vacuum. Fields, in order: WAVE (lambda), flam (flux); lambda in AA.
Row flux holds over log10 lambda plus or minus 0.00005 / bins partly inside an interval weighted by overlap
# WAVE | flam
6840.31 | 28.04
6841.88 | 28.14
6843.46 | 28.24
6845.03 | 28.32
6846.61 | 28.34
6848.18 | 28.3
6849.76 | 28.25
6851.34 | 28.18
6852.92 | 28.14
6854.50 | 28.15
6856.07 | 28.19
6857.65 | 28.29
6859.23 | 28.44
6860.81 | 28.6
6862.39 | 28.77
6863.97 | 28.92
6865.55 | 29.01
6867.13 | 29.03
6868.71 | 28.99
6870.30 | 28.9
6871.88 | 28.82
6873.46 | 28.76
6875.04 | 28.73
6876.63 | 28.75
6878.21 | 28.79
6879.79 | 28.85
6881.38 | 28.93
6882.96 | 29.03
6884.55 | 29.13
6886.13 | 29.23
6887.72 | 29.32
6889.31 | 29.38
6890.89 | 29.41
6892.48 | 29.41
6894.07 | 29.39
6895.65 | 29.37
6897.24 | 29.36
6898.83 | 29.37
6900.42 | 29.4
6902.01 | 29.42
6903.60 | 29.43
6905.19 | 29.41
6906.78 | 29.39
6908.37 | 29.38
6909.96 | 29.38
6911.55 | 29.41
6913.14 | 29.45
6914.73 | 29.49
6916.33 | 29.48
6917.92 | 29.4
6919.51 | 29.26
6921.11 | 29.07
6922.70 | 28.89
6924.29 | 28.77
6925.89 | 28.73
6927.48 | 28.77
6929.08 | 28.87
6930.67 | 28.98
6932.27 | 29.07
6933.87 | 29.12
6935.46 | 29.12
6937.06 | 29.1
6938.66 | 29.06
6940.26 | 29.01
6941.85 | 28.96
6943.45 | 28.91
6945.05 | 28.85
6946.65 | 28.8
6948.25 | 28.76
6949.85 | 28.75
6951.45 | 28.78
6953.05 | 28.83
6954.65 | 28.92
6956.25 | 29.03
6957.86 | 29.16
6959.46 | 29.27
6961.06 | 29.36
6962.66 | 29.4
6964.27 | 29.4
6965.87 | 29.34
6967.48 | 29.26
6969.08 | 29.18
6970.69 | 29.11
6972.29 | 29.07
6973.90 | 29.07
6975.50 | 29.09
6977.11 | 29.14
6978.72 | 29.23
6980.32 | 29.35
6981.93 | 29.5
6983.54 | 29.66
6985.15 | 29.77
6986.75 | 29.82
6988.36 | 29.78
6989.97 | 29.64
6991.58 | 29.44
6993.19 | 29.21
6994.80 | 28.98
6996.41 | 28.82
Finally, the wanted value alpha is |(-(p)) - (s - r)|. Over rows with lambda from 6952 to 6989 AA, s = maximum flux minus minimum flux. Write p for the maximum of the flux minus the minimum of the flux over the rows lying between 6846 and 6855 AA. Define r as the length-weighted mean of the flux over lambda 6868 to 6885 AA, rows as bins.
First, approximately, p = 0.20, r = 28.9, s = 0.99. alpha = 27.7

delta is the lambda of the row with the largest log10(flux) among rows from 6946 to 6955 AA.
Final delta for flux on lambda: 6954.65 AA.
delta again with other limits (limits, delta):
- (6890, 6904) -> 6903.60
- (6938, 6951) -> 6938.66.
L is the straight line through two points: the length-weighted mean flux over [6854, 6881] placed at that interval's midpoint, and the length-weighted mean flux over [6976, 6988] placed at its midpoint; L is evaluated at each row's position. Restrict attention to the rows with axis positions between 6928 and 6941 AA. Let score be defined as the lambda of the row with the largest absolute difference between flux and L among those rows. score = 6929.08 AA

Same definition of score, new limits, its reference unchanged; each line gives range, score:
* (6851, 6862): 6854.50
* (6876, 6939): 6890.89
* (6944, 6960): 6949.85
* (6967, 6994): 6973.90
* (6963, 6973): 6972.29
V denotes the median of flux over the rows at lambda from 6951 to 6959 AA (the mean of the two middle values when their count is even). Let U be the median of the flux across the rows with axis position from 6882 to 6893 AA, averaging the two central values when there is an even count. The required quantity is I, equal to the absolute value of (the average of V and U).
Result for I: 29.1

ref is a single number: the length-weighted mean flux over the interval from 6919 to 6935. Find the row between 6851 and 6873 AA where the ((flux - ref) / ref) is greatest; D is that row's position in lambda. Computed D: 6867.13 AA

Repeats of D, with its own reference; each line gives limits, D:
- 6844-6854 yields 6846.61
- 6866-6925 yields 6914.73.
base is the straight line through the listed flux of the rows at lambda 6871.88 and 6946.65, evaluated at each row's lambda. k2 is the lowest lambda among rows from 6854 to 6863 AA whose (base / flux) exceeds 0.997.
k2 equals 6854.50 AA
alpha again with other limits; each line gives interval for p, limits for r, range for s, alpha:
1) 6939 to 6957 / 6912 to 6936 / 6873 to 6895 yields 28.1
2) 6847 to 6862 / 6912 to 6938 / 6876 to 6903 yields 28.0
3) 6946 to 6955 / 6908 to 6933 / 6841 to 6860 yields 28.7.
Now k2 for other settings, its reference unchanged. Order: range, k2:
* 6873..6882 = 6873.46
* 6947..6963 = 6948.25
